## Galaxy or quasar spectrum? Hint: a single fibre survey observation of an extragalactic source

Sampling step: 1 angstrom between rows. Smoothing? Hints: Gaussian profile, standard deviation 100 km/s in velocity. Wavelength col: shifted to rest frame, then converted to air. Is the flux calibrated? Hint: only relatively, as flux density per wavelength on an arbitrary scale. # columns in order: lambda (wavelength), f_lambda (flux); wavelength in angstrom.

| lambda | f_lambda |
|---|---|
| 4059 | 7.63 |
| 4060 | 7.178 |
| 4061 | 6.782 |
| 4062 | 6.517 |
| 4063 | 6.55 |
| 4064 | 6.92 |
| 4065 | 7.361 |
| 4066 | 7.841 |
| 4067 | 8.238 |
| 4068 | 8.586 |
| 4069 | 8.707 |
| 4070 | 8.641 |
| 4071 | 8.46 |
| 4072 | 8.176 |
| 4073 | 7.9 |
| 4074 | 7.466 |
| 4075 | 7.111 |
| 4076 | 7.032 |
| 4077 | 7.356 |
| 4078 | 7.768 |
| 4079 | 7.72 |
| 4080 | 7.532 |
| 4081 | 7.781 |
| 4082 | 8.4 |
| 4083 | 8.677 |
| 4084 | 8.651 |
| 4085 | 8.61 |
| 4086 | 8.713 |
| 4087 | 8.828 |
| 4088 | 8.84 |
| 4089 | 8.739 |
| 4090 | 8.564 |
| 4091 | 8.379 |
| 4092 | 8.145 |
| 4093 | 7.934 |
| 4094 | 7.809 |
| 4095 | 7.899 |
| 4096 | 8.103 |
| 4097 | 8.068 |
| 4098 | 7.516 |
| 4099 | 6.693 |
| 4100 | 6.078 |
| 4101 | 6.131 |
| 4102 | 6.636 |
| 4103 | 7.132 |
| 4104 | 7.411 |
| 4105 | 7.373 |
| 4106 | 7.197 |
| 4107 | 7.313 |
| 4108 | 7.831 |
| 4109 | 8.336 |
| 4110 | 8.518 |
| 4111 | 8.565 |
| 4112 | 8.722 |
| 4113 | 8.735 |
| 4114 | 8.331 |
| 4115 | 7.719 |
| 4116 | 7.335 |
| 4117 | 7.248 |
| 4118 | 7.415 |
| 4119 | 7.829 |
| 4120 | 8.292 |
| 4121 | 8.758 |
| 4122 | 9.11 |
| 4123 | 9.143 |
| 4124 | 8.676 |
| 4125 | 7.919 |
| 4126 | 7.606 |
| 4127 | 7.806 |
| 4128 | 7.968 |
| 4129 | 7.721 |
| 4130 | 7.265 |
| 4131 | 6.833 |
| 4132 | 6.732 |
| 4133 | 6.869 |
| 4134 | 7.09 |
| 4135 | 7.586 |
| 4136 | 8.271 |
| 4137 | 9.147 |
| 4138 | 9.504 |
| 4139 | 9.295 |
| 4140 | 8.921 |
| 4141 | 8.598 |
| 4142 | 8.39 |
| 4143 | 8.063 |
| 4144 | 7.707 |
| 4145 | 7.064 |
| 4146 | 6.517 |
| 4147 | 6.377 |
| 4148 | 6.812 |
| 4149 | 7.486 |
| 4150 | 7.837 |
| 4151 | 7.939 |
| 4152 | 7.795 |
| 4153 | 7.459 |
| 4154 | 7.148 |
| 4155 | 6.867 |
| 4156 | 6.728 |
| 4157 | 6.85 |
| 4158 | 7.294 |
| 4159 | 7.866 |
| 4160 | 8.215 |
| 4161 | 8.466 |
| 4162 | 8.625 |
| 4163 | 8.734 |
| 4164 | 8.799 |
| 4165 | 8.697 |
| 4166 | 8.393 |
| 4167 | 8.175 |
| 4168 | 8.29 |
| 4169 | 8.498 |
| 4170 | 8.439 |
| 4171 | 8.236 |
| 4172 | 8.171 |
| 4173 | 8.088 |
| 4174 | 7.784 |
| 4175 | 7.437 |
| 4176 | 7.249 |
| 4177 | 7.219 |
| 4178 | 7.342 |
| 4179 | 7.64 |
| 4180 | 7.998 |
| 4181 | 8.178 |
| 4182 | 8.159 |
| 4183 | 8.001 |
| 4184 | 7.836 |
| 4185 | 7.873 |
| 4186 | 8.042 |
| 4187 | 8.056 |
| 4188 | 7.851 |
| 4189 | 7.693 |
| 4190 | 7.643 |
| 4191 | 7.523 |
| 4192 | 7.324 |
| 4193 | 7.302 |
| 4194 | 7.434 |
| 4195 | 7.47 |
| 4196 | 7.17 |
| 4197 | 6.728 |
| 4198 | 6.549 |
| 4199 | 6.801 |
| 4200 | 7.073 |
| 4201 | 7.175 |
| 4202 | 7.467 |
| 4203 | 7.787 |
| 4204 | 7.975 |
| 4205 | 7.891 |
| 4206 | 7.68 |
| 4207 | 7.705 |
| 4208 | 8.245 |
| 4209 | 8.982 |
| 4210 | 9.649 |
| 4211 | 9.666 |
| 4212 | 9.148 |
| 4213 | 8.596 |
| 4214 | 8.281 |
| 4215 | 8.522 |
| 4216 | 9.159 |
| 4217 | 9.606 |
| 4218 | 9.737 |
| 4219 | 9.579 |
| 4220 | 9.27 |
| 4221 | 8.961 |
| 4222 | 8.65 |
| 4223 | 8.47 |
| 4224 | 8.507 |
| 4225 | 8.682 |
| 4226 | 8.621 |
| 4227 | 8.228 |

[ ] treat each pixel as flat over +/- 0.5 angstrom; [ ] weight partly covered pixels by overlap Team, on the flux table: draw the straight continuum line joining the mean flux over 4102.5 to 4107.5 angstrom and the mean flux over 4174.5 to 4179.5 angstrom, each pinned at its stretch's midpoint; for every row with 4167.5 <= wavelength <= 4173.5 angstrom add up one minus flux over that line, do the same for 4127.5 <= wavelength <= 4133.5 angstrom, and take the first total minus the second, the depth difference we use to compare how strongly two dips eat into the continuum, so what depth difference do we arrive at -0.8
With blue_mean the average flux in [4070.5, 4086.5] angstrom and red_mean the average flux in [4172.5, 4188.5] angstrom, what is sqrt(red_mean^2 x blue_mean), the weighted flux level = 22.0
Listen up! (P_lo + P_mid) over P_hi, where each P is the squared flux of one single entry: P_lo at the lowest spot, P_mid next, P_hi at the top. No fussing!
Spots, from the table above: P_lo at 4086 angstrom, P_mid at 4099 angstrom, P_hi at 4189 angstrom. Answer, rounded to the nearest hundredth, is 2.04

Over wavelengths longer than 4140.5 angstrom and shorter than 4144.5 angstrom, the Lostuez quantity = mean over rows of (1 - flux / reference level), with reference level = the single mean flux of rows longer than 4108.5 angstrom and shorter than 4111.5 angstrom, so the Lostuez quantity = 0.033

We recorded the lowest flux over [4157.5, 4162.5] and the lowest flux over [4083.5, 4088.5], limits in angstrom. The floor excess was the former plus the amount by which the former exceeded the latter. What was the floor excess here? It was 6.0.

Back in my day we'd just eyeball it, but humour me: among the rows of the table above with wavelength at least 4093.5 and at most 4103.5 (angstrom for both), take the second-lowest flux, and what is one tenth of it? 0.61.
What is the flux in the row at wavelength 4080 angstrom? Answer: 7.532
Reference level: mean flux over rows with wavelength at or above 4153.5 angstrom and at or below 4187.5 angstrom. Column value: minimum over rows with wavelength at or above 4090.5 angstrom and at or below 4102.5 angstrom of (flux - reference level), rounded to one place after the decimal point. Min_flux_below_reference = -1.8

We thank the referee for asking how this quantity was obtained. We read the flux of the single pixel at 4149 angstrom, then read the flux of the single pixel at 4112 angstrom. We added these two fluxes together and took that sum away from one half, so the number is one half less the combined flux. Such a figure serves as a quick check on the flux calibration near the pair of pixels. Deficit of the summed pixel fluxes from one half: -15.7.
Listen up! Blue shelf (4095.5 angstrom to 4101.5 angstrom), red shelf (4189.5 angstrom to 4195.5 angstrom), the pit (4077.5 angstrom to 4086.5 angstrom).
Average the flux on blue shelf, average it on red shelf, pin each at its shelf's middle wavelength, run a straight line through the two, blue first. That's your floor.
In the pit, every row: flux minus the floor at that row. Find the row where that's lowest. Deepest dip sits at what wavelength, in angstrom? 4080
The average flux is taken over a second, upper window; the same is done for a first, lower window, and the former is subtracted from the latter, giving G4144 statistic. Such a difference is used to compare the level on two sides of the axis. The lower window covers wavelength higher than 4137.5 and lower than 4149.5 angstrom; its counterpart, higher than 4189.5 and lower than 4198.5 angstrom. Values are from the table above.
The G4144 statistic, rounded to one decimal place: 0.7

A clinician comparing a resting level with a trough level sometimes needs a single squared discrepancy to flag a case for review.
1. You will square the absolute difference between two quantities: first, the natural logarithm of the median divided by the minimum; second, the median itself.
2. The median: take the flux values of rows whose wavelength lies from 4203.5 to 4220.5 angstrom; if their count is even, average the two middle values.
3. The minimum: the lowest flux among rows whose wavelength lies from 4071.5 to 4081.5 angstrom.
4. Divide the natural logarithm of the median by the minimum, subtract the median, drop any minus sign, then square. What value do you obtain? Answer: 75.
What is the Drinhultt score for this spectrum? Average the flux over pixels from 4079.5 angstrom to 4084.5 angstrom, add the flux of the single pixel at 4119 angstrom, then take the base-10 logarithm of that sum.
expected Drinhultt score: 1.21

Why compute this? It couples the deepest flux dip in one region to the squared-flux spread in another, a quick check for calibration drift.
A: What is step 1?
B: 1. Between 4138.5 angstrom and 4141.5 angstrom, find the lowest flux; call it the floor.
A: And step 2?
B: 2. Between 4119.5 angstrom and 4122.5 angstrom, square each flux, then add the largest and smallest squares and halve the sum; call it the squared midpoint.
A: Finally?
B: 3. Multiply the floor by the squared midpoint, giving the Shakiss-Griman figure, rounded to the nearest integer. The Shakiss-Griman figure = 652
